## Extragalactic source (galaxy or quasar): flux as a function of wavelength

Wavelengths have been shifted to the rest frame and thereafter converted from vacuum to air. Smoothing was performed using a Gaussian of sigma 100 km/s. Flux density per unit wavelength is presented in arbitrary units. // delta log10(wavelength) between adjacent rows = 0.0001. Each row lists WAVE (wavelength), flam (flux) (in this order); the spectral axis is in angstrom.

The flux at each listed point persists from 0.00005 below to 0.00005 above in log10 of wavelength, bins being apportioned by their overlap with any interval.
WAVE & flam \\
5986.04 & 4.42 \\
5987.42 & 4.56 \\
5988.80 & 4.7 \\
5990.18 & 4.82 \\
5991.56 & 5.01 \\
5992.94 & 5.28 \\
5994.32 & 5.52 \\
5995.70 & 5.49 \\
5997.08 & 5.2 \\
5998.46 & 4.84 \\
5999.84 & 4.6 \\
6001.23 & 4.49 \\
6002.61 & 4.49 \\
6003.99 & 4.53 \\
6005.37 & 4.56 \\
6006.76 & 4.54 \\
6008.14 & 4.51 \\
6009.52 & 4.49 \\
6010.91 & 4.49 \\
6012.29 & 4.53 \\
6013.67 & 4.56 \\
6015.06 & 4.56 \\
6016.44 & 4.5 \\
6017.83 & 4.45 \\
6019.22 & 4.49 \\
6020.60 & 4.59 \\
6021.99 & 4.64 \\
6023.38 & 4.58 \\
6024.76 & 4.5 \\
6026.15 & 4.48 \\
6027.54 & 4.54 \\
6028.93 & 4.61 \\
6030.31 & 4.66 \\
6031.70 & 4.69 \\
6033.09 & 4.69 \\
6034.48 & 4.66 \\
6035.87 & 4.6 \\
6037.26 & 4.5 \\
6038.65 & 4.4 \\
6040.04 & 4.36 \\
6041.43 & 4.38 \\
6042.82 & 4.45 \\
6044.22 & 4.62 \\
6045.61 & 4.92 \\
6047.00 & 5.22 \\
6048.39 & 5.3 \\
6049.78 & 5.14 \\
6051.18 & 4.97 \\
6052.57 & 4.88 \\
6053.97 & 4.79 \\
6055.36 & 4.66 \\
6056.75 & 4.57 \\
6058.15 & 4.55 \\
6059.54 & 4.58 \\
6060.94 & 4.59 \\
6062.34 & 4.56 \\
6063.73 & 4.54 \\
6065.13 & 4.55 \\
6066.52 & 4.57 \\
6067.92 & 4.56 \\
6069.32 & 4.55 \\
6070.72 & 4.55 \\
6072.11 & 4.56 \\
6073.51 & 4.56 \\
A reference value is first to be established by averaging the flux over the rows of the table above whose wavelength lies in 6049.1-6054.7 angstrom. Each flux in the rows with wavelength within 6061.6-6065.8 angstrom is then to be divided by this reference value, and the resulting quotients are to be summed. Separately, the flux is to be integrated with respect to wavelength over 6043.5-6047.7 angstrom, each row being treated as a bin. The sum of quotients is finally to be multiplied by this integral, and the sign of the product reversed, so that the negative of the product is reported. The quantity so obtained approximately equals -57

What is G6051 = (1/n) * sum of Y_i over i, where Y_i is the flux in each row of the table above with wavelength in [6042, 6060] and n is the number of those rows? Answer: 4.82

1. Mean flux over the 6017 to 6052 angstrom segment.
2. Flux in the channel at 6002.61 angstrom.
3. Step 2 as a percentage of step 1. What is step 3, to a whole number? 96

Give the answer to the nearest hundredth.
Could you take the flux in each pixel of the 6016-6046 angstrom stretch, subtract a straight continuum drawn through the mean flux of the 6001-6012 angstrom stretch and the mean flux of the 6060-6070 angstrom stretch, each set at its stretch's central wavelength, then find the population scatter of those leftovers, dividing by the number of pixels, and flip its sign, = -0.12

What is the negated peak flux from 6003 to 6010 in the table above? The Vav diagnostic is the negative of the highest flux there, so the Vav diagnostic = -4.56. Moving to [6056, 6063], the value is -4.59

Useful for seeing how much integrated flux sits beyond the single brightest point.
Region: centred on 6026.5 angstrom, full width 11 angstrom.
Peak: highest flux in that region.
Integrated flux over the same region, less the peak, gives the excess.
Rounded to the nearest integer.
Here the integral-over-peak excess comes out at 46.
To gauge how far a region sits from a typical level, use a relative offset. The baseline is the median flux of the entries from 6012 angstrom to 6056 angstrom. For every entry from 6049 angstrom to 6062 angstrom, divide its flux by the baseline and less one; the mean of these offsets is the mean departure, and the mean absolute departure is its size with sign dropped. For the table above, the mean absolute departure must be 0.033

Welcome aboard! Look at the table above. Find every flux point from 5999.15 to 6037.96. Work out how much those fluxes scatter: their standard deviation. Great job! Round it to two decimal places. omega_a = 0.07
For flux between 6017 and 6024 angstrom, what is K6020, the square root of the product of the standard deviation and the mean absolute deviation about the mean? 0.07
